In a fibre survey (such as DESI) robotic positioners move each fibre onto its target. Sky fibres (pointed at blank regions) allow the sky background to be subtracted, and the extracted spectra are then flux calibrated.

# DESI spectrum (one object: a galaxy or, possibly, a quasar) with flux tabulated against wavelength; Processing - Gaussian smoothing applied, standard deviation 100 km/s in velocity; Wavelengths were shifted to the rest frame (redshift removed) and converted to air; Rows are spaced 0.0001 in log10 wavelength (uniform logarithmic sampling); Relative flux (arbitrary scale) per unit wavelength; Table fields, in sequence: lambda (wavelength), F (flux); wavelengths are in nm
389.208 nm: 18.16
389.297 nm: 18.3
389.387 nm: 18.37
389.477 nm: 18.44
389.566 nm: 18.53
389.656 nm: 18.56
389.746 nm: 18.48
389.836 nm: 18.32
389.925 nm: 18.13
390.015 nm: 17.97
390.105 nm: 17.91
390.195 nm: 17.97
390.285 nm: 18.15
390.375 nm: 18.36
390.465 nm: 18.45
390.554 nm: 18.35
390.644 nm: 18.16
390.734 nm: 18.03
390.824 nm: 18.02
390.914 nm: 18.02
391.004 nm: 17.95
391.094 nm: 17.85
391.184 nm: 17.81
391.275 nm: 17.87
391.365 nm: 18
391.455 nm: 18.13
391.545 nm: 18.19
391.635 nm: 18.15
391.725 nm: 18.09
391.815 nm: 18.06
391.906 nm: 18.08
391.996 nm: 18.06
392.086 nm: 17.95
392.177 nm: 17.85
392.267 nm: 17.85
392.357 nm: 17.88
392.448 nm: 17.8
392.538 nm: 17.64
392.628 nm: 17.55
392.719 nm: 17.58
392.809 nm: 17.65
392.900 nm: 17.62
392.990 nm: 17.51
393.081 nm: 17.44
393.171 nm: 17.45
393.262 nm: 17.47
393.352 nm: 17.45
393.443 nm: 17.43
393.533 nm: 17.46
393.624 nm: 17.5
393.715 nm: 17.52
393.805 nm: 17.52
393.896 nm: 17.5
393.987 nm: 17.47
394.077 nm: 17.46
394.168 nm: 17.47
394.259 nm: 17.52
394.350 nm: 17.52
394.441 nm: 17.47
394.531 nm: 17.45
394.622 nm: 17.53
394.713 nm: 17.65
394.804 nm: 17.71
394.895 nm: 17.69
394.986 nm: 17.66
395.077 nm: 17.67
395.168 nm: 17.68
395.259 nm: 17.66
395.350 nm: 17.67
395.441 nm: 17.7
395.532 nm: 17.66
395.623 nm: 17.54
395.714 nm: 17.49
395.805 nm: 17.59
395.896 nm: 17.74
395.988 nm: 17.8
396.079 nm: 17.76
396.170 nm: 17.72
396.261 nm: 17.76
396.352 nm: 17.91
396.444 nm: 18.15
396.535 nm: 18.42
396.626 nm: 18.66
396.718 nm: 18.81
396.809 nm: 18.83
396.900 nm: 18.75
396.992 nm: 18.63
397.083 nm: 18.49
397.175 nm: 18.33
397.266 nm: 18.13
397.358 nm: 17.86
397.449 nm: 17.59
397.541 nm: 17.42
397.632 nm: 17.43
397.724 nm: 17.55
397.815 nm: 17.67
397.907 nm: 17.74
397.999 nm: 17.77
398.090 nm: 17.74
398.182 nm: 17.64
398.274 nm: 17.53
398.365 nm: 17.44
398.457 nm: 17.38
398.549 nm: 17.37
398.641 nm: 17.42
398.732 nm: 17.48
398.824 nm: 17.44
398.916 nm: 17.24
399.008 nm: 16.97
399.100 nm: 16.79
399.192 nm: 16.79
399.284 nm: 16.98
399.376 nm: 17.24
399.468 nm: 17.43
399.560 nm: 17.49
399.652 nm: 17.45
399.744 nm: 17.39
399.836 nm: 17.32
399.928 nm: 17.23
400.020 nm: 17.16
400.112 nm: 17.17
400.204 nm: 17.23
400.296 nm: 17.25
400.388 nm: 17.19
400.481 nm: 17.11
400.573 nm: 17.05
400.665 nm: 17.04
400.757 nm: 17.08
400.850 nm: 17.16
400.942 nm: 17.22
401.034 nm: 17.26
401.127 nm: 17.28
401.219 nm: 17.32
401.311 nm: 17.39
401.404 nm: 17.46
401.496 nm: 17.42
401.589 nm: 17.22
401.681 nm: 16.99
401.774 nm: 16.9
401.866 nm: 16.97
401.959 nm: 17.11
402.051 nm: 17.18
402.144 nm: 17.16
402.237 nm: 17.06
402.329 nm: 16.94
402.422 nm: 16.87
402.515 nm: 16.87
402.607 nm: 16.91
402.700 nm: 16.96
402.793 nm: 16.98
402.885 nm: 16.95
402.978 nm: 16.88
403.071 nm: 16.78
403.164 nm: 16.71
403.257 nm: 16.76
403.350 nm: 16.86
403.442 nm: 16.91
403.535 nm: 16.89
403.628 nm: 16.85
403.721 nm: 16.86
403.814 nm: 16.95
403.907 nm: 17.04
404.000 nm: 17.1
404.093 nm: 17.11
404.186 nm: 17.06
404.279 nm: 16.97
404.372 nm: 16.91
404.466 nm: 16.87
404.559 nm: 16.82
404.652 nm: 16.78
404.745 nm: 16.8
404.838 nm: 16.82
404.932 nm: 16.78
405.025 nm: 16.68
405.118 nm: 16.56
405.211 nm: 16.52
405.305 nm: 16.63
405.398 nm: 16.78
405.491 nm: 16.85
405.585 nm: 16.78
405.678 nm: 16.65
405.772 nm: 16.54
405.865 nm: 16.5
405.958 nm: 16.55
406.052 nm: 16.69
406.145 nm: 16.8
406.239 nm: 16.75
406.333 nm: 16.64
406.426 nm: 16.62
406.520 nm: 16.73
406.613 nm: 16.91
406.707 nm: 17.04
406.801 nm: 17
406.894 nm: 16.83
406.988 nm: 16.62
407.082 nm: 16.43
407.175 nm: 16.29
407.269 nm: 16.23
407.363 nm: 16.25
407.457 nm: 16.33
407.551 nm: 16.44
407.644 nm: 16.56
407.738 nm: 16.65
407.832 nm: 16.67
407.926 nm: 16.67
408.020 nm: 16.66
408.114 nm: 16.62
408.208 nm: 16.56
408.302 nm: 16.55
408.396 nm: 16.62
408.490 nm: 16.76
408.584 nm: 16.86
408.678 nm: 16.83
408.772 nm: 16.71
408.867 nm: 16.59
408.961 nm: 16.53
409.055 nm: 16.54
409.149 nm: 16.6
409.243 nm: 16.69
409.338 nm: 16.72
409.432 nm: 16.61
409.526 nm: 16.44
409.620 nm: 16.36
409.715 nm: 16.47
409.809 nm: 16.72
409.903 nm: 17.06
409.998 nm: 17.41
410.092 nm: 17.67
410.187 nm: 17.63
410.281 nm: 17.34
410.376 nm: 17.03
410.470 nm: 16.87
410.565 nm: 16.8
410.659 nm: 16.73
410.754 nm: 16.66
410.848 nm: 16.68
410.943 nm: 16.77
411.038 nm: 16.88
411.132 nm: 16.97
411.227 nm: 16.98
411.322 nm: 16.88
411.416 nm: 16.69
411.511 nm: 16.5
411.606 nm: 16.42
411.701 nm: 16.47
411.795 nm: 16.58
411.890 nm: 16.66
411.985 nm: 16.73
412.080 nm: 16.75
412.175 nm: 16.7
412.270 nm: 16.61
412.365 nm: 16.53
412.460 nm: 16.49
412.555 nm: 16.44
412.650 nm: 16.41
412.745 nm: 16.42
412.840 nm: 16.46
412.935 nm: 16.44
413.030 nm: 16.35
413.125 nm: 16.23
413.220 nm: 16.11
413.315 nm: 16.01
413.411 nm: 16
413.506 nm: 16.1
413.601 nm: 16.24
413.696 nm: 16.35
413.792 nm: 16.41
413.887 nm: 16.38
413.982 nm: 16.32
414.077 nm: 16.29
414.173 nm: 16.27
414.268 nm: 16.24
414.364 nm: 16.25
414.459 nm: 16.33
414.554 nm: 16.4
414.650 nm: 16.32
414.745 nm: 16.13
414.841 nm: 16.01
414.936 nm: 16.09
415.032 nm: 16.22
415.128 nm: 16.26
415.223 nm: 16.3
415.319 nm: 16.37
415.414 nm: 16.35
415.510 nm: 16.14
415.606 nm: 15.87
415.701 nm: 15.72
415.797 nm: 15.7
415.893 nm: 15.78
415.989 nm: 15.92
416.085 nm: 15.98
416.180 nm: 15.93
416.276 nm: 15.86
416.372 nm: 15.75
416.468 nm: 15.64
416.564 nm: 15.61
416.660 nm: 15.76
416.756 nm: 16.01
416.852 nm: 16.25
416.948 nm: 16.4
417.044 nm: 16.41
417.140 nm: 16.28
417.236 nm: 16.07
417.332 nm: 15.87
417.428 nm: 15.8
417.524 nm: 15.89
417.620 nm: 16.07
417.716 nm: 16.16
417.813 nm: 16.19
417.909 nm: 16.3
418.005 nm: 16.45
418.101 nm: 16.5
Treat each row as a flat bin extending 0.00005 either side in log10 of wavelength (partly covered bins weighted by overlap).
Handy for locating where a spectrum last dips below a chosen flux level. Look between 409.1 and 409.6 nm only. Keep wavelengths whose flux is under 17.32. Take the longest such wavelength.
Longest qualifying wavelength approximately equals 409.526 nm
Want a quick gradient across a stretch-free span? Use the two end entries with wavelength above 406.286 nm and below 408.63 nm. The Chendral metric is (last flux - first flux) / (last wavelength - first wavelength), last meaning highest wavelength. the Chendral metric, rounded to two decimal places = 0.10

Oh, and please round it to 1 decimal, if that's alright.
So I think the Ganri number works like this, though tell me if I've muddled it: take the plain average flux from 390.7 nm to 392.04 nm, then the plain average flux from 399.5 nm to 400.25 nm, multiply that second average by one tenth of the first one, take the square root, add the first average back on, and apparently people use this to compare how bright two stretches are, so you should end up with 23.6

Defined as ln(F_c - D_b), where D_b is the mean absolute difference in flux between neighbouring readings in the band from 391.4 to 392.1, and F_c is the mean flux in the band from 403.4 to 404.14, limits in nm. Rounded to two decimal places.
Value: 2.83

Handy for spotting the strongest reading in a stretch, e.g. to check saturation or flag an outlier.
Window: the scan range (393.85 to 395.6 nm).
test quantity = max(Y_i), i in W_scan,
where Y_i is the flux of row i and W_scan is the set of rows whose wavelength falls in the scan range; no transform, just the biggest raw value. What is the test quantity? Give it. 17.71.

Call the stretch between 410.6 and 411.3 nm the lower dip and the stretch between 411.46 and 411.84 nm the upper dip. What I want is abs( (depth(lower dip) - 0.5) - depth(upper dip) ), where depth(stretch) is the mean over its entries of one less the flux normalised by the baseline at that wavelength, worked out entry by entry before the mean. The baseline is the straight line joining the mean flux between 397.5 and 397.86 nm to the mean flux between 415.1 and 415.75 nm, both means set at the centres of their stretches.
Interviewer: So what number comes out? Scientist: 0.516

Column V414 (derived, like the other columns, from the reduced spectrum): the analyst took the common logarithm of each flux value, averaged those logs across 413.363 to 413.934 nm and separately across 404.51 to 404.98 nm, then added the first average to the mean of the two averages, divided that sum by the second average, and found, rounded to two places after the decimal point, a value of 1.98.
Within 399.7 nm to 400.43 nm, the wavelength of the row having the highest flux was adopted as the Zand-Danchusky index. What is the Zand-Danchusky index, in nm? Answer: 399.744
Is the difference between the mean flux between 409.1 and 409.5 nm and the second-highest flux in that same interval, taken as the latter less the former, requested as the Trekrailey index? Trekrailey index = 0.04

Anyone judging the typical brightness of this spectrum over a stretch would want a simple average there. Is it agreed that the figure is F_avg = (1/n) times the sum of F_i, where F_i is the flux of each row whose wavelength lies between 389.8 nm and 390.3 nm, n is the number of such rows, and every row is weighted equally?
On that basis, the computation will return 18.1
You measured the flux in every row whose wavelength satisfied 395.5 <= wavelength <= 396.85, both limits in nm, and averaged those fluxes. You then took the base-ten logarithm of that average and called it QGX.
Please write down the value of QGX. 1.26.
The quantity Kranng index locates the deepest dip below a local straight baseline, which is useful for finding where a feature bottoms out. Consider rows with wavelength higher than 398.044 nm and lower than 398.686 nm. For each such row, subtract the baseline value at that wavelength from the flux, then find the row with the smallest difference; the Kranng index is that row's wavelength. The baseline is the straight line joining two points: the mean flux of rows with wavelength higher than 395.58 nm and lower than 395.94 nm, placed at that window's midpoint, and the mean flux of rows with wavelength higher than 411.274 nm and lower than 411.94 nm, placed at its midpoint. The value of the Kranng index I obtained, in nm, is 398.549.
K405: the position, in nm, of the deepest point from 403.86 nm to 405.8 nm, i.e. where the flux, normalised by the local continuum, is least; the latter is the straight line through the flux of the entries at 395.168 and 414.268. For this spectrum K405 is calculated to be 405.211 nm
